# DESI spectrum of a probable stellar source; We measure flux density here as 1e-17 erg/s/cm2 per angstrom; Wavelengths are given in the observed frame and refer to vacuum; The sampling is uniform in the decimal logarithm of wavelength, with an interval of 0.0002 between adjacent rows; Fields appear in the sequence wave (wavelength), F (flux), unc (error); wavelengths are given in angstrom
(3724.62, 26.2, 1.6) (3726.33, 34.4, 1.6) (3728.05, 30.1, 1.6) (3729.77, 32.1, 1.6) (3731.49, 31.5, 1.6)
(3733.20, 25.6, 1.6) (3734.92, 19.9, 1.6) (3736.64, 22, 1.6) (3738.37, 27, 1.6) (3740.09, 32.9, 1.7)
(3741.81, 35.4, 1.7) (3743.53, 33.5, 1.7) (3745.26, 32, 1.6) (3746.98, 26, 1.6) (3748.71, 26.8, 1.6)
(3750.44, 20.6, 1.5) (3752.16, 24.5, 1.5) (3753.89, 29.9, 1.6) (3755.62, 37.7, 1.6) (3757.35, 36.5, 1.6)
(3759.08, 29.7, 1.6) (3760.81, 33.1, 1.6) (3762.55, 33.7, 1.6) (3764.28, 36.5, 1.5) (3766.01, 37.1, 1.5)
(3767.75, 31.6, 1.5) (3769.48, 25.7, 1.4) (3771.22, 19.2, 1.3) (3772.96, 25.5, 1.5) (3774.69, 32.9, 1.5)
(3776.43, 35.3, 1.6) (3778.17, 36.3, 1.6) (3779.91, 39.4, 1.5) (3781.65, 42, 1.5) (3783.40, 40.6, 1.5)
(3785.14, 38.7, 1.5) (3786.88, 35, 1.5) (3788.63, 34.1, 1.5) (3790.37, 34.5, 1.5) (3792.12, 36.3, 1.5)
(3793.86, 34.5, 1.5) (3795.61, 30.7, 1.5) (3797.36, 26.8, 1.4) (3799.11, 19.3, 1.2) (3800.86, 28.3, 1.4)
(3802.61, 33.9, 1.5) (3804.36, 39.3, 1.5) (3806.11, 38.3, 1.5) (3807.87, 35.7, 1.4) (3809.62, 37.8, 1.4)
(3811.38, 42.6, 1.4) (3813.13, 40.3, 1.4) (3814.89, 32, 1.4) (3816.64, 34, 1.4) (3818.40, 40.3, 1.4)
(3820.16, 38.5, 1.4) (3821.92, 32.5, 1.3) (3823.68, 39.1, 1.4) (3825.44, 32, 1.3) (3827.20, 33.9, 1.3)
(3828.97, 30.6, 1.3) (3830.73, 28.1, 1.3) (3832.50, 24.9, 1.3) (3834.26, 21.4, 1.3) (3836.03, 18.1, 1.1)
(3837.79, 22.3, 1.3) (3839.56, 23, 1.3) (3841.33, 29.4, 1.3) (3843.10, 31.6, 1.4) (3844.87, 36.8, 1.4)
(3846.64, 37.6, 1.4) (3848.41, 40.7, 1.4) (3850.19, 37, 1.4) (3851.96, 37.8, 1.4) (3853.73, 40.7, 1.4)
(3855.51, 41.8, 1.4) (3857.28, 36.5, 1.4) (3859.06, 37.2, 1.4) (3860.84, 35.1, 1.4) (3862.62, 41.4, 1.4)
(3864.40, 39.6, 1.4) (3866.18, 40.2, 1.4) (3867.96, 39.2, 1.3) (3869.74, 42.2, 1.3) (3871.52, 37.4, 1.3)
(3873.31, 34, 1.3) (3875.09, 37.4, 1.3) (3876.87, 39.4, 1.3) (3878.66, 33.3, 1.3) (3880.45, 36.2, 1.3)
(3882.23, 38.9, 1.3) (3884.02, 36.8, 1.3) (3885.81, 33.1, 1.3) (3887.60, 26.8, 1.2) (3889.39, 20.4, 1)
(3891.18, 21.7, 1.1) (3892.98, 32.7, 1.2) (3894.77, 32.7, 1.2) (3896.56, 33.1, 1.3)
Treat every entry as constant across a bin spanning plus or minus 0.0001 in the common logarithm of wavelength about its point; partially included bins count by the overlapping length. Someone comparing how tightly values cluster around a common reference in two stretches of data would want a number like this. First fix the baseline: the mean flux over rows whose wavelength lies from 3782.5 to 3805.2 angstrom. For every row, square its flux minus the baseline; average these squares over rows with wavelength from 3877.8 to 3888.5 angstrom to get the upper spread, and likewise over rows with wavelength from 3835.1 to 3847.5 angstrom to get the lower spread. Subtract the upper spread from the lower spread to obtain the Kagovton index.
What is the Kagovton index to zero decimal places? 56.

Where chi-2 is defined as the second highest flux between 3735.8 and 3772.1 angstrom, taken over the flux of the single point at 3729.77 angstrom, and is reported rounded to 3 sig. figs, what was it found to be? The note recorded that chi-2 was 1.16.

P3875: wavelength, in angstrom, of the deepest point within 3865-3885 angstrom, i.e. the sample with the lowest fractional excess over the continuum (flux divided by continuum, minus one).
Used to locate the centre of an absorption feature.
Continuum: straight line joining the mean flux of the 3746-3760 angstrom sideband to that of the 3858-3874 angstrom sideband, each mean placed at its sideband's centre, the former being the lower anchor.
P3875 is 3878.66 angstrom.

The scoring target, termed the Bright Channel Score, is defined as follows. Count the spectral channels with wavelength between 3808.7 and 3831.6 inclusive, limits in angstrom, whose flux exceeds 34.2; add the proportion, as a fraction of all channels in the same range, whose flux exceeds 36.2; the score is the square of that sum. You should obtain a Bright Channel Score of 42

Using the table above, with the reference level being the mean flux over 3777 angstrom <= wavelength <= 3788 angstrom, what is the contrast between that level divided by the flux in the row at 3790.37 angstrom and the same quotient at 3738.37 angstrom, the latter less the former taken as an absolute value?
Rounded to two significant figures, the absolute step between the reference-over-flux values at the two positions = 0.31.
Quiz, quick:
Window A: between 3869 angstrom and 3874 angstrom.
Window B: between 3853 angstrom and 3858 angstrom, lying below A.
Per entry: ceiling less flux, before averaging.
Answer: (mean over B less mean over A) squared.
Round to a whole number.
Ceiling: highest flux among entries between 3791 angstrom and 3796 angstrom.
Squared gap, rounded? 3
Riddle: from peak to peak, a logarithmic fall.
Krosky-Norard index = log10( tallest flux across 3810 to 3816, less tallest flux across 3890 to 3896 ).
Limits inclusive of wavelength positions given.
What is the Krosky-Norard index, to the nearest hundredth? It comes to 1.00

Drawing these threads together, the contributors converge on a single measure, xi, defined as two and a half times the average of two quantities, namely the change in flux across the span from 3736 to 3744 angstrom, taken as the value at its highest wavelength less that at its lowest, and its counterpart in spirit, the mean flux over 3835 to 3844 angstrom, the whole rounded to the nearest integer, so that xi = 45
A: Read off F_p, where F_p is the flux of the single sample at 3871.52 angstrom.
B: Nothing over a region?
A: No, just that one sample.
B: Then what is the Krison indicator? 37.4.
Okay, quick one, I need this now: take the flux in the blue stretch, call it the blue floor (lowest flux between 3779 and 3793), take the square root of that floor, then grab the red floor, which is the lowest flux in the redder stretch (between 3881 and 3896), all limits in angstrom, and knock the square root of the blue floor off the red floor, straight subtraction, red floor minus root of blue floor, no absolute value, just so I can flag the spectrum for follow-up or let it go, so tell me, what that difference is 15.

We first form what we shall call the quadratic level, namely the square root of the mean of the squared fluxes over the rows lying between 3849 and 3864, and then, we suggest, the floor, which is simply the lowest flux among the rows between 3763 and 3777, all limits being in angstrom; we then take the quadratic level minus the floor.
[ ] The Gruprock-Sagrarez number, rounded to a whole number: 19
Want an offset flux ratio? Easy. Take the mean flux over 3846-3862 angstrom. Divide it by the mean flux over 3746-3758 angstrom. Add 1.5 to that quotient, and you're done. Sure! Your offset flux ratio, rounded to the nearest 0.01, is 2.83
